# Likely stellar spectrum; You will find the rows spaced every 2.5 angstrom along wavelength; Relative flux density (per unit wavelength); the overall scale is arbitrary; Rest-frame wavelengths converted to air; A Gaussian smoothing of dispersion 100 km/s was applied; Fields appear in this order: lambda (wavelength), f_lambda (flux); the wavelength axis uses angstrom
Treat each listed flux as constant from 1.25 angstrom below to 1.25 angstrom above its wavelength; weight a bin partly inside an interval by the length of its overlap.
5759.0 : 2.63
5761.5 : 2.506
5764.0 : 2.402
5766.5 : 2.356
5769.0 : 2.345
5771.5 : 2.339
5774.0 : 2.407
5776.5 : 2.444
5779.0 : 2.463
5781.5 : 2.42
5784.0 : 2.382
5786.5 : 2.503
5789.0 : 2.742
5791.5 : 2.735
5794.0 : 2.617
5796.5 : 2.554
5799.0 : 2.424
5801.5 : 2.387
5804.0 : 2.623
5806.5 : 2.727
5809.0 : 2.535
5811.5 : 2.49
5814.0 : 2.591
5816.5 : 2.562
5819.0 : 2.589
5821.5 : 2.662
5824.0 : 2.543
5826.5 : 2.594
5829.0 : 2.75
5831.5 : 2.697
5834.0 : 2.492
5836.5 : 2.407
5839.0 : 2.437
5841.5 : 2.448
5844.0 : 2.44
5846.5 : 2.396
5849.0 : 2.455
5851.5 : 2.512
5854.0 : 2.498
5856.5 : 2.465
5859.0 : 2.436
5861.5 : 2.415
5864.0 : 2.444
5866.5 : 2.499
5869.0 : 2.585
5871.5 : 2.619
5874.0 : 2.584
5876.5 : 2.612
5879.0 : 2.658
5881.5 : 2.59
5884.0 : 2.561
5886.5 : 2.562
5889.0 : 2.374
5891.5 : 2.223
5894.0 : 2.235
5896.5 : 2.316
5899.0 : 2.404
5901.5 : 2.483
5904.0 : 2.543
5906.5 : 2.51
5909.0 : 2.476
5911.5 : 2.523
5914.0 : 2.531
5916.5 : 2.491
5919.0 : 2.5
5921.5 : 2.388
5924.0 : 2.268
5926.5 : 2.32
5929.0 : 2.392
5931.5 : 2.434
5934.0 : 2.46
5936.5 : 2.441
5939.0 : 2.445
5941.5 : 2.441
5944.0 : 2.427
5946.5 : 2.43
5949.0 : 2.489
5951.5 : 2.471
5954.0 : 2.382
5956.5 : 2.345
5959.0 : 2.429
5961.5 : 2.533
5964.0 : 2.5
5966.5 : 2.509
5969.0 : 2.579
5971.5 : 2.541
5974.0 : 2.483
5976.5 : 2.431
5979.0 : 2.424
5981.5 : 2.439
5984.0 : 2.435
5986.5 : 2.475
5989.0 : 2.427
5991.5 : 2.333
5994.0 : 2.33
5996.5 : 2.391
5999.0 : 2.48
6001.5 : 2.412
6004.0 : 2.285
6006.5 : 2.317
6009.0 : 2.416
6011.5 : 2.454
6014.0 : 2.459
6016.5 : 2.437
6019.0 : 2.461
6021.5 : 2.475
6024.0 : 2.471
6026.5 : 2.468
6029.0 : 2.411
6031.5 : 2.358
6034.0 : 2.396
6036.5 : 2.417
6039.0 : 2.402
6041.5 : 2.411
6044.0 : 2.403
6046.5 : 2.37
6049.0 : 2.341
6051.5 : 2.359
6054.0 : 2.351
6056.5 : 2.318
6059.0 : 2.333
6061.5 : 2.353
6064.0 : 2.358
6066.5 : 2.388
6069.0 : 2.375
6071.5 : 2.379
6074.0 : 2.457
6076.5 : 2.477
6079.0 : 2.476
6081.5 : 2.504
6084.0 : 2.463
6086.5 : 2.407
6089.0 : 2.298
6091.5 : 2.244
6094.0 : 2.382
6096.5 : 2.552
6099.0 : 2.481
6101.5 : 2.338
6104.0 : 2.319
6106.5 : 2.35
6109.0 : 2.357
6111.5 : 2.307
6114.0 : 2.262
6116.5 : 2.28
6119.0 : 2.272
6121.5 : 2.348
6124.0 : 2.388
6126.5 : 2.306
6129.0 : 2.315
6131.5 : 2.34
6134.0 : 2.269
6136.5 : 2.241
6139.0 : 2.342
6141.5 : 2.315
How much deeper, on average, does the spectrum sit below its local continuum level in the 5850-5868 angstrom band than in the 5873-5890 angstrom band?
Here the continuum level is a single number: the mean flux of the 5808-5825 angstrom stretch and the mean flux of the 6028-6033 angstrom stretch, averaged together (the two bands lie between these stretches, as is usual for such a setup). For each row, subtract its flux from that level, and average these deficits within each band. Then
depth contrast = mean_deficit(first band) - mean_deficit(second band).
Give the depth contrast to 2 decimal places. 0.10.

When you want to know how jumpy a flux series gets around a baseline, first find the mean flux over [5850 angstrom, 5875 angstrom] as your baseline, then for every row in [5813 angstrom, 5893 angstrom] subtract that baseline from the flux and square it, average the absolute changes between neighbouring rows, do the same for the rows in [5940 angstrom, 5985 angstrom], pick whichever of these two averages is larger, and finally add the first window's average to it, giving 0.0228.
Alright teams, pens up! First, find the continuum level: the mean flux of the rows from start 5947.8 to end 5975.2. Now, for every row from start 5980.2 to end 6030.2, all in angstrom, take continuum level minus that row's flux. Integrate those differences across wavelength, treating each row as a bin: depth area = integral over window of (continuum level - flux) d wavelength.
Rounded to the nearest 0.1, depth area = 3.0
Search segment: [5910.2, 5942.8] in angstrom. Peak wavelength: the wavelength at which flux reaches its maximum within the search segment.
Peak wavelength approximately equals 5914.0 angstrom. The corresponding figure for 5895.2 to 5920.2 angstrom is 5904.0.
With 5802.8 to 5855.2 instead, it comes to 5829.0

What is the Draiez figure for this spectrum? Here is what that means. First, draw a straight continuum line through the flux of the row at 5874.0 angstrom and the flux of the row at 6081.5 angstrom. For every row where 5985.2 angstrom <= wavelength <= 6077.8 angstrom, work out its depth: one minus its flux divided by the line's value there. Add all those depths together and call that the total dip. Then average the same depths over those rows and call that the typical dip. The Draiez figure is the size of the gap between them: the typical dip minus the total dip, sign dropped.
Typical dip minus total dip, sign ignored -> 1.78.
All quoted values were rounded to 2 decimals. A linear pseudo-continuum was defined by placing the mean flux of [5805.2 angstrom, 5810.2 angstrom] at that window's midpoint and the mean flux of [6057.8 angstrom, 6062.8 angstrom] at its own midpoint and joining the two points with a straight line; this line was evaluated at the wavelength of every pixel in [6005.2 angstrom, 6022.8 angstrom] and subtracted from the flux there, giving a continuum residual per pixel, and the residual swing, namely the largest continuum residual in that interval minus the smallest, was 0.18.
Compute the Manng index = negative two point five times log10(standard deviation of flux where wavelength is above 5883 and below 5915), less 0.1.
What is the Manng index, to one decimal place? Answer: 2.2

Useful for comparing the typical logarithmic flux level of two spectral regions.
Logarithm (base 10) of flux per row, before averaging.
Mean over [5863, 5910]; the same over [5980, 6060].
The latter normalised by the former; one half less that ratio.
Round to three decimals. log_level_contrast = -0.462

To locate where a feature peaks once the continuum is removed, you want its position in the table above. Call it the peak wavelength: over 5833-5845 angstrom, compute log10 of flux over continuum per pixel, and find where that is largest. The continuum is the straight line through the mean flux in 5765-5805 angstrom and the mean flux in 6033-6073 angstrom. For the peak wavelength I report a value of 5834.0 angstrom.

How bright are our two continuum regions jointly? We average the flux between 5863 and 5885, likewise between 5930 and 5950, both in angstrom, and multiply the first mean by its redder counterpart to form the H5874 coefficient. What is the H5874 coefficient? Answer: 6.3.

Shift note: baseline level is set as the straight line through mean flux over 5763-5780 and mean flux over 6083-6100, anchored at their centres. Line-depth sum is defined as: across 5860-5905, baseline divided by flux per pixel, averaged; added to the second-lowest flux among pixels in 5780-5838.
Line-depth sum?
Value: 3.35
